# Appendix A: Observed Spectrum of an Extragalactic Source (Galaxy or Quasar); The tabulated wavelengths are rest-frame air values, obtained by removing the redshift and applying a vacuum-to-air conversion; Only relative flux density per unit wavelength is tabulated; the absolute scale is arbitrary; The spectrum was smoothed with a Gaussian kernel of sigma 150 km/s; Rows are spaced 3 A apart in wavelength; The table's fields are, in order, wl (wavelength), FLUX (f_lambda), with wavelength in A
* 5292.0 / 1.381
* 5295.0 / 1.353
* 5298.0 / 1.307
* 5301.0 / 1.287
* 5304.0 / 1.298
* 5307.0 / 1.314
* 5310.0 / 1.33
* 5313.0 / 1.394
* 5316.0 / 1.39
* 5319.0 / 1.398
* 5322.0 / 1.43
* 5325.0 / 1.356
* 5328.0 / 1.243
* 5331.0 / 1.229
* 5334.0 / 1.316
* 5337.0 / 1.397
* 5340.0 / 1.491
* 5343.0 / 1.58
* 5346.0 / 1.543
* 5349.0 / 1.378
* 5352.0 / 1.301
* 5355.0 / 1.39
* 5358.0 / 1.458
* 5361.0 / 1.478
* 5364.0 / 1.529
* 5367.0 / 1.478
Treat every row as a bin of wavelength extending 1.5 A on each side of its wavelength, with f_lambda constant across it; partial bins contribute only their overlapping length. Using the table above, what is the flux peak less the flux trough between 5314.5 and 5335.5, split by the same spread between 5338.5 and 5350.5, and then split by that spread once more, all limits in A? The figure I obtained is 4.9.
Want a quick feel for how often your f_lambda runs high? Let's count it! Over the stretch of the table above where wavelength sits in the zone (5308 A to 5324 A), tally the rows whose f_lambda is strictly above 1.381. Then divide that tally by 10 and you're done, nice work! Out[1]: 0.4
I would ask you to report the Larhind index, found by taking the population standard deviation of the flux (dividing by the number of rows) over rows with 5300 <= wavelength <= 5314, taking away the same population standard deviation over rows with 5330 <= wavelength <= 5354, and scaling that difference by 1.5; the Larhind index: -0.12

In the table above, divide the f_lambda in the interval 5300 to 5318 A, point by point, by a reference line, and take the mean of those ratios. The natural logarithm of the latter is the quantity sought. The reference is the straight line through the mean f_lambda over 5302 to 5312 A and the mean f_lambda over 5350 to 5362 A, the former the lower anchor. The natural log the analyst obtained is 0.01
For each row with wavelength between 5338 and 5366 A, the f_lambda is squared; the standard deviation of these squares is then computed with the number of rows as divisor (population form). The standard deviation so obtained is 0.24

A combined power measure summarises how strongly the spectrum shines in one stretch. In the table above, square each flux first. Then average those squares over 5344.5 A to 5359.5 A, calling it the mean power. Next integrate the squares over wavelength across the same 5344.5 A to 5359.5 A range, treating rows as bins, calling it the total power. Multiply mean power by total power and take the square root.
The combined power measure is 7.77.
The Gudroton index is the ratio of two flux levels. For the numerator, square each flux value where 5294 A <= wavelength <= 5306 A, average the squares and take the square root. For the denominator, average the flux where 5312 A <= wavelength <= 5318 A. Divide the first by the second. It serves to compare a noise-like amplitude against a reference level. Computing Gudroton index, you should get 0.942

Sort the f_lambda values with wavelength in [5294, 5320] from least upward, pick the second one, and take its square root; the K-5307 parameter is 1.139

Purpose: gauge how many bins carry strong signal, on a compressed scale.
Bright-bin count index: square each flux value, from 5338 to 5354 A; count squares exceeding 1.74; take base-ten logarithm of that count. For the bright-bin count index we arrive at 0.60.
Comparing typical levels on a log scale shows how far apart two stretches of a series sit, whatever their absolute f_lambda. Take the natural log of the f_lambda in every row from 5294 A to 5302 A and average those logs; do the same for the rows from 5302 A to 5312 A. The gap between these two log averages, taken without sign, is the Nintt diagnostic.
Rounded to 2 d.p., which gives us 0.00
